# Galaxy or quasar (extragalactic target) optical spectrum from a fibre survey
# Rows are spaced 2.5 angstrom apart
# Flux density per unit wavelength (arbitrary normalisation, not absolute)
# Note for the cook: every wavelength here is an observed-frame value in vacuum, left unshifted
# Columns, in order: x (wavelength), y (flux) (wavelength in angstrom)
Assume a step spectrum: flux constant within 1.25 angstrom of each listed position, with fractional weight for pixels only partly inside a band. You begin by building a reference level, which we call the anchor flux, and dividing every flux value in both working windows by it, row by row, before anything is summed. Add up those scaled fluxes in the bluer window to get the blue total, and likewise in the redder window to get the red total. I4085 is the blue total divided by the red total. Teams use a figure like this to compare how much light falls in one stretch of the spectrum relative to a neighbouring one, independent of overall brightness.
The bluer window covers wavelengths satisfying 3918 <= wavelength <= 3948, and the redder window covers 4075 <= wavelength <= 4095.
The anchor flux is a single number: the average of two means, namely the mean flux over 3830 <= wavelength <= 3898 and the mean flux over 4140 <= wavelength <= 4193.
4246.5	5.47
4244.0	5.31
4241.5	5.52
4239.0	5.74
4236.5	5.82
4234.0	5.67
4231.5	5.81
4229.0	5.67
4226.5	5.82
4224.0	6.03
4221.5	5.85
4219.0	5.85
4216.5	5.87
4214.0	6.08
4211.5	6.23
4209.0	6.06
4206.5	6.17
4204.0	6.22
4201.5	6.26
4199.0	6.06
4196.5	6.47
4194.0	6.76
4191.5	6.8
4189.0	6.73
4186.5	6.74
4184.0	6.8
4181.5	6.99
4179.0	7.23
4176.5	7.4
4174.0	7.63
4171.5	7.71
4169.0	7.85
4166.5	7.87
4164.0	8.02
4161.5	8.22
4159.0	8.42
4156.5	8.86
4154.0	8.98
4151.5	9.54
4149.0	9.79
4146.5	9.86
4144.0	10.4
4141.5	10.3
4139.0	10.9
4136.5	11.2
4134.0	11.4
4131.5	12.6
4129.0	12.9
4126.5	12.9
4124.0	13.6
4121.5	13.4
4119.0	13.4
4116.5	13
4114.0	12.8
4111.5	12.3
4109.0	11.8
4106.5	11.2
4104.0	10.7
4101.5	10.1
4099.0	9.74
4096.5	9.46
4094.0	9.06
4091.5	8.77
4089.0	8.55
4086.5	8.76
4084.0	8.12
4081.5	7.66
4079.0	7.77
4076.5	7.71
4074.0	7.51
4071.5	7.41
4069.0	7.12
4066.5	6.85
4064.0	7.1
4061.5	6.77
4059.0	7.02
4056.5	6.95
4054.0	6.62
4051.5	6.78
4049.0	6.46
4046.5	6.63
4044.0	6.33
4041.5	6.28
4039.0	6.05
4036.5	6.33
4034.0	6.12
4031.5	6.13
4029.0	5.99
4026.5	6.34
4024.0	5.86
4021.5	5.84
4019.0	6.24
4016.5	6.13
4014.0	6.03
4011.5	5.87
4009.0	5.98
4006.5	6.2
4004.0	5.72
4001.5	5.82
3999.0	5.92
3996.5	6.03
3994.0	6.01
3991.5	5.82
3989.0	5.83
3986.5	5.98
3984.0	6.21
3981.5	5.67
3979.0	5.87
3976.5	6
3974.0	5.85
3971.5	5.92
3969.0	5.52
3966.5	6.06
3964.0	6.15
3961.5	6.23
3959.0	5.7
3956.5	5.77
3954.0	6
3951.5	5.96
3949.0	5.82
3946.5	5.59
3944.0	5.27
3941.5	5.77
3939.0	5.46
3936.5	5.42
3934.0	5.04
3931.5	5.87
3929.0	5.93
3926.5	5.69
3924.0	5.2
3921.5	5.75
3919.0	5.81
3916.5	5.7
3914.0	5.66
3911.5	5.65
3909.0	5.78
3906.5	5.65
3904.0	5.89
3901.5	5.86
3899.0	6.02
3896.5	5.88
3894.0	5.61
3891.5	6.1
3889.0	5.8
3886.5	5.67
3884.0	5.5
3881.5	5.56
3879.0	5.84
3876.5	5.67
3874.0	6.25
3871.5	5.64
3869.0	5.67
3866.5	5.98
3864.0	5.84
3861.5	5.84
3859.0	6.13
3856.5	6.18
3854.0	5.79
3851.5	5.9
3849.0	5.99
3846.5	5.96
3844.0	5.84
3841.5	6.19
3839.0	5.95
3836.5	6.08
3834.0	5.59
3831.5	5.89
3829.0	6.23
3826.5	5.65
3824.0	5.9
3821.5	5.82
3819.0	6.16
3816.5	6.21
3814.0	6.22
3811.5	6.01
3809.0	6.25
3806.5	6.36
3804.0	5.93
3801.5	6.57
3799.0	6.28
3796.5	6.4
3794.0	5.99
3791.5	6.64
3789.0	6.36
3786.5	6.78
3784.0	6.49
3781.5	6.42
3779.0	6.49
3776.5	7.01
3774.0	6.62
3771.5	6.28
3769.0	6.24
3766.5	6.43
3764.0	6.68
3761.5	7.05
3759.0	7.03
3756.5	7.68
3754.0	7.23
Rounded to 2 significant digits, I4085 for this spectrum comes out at 1.0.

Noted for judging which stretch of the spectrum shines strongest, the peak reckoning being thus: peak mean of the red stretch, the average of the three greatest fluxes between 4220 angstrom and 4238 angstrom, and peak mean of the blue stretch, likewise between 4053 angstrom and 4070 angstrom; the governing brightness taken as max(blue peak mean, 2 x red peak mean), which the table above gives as 12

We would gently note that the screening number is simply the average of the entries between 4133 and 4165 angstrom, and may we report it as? 10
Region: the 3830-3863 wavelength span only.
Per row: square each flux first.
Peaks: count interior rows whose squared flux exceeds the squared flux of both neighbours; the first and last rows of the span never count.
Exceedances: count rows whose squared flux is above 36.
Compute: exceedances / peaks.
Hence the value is 1.0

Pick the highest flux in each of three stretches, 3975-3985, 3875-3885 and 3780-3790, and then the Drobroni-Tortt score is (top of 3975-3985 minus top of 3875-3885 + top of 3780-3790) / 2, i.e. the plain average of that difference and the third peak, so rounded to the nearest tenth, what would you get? 3.6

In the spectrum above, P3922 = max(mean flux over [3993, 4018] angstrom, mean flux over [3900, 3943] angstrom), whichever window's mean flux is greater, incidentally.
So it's 6.0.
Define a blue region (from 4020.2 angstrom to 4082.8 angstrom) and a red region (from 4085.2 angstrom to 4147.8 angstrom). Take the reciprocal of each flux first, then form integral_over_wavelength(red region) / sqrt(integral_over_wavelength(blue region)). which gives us 1.9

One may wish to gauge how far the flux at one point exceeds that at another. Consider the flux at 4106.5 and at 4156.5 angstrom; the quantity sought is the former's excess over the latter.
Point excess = 2.3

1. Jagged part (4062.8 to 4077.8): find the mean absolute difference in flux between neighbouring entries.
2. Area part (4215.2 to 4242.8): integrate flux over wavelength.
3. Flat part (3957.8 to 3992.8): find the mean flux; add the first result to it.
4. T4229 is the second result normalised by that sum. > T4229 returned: 26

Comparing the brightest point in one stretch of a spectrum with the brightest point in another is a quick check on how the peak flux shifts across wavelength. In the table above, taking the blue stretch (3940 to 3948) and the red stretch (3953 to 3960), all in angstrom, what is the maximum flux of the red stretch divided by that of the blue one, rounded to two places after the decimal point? 1.04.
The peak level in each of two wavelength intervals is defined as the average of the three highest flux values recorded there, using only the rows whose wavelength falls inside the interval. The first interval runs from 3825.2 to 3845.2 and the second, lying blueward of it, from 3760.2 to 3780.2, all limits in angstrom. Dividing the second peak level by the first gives 1.1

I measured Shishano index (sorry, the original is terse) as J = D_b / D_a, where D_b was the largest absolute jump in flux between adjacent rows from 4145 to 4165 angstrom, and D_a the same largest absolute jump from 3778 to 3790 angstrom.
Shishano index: 1.3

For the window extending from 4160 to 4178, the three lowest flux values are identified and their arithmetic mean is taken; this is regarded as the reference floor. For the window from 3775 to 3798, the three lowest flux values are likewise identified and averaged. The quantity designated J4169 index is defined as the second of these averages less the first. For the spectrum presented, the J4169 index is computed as -1.3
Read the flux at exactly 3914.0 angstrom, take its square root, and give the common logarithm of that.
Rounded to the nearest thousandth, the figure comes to 0.376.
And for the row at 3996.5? 0.390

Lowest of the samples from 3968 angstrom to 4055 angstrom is 5.52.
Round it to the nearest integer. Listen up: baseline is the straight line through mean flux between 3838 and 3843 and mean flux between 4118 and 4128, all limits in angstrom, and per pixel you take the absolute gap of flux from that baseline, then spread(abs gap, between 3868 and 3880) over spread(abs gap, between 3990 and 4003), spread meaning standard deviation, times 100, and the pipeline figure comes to 166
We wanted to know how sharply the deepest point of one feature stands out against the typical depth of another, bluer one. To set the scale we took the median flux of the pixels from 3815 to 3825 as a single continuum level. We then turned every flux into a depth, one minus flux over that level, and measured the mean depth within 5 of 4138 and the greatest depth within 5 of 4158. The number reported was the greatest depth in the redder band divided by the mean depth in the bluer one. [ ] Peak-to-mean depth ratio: 0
